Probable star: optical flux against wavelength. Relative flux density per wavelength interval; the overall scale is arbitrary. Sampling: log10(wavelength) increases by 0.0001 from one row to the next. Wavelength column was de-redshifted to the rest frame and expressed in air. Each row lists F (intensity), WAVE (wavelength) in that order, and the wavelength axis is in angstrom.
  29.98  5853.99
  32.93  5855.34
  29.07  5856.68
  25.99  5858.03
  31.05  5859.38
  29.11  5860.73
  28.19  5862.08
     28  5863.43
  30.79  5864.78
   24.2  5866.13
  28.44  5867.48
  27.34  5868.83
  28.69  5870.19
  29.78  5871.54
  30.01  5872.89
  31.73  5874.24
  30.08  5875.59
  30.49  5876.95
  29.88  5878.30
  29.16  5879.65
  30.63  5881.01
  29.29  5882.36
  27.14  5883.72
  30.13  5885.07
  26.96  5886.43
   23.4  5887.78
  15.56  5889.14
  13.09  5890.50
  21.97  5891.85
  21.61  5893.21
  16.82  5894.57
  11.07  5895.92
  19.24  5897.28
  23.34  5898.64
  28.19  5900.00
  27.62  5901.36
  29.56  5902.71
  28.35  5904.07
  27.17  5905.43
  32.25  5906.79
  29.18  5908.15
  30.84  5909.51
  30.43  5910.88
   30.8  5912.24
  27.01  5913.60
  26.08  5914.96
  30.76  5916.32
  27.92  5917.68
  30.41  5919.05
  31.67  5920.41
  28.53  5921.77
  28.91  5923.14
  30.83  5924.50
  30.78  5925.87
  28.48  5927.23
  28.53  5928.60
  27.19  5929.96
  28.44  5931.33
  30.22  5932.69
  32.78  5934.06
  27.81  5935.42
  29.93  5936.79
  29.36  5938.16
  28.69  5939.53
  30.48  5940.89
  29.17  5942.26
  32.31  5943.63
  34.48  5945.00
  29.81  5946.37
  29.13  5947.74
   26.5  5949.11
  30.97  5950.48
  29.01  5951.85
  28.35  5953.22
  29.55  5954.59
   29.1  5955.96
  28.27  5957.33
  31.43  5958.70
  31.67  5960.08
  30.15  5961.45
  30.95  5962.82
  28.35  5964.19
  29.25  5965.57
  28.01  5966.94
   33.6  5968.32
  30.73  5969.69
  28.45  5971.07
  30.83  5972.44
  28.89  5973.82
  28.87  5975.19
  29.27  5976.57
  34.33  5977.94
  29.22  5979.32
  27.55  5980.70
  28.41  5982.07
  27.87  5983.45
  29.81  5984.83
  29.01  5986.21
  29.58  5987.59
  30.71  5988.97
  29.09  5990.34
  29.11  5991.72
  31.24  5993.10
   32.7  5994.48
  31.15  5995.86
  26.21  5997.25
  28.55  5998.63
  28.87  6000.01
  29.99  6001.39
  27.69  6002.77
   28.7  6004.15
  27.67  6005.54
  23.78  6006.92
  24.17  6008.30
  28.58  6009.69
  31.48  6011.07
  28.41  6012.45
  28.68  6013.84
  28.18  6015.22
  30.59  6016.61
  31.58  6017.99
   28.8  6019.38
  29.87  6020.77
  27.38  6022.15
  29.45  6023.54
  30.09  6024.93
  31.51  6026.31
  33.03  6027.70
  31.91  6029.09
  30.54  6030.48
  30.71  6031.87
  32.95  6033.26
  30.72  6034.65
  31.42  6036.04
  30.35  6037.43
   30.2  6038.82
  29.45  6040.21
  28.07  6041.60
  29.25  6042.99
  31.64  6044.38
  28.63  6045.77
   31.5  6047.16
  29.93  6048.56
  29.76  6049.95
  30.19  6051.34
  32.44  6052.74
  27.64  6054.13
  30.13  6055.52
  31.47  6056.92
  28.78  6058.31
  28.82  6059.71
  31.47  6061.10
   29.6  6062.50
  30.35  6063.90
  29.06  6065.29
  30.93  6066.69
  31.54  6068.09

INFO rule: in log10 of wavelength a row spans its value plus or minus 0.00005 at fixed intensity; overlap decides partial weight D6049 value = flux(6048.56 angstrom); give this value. 29.93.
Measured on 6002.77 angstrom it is 27.69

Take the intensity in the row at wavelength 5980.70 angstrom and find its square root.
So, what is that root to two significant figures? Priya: 5.2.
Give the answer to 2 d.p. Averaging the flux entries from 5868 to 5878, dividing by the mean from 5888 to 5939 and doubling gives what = 2.22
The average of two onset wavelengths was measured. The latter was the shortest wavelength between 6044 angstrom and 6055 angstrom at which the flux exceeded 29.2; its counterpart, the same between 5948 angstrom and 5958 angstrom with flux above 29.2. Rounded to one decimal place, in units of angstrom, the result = 5997.4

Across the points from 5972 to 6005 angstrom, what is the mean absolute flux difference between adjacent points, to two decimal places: 1.69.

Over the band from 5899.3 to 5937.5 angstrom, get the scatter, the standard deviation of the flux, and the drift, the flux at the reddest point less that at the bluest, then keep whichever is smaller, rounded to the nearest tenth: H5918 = 1.7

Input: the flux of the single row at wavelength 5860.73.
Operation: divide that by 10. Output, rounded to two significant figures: 2.9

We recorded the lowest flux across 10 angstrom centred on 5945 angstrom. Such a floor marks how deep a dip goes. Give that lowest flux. 26.5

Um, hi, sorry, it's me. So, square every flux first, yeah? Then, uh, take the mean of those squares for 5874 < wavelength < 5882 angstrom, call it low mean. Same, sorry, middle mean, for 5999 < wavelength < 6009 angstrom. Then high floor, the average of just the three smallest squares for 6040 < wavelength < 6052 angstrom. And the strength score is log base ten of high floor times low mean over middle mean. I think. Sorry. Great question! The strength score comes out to 3.00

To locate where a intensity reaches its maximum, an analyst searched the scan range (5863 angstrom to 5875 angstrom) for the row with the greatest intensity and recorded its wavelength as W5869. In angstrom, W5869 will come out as 5874.24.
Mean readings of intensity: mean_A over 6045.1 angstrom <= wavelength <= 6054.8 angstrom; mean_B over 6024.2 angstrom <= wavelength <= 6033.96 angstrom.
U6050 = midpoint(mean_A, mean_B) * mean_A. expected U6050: 924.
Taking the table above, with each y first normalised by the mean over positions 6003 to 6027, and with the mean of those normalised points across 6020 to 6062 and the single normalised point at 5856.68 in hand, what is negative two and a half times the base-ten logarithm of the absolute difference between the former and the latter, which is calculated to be 3.4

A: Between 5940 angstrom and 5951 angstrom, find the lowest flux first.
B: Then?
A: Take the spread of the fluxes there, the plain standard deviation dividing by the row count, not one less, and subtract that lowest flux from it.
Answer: -24.3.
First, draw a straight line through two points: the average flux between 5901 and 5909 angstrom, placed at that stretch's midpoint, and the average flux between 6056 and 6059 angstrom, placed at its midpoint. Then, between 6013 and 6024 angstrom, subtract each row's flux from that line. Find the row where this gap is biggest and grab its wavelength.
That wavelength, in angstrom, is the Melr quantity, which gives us 6022.15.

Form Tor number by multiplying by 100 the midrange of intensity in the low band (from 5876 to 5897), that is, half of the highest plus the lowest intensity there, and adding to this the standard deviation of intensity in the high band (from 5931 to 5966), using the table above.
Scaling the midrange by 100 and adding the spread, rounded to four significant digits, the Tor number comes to 2087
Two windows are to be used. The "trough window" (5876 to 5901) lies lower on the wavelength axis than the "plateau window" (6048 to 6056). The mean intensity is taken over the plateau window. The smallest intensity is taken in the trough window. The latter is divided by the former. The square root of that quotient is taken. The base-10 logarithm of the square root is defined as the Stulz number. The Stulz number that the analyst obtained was -0.217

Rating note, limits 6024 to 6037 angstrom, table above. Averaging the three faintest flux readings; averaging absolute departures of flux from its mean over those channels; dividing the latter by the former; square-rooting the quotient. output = 0.164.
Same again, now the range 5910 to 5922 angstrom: 0.250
